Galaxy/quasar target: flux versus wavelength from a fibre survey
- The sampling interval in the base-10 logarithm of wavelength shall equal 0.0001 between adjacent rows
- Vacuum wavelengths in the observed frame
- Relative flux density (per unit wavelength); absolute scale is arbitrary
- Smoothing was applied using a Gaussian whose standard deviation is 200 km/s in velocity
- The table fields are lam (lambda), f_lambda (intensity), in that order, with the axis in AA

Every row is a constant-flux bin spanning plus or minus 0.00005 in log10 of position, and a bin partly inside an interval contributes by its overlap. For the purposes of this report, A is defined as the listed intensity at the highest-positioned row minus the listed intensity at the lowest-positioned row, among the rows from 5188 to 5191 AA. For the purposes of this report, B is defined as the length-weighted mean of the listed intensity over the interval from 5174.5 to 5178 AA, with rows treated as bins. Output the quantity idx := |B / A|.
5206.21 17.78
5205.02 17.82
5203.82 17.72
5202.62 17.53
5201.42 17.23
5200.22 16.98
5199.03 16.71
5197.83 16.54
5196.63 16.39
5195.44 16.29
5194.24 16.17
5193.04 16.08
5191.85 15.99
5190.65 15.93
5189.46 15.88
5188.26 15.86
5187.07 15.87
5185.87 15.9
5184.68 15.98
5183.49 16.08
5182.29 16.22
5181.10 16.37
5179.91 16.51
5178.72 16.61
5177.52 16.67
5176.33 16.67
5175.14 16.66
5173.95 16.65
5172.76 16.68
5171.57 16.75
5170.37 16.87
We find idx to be 238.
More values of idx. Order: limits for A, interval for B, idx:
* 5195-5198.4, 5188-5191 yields 64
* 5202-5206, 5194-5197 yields 56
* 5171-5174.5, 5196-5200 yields 166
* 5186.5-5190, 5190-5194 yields 1602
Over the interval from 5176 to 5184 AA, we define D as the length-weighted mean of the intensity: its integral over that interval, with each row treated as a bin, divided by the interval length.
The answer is 16.4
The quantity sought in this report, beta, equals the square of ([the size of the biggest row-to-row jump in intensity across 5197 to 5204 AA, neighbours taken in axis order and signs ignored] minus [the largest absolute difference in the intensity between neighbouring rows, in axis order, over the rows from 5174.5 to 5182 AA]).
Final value 0.03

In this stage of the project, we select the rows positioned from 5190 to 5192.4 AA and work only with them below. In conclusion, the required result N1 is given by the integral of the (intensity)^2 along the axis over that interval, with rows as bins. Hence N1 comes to 611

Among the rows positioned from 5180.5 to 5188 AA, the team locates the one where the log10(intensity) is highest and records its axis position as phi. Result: 5181.10 AA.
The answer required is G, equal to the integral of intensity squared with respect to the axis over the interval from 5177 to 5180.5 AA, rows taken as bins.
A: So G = 963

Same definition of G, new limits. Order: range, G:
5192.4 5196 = 941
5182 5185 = 776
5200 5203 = 892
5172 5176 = 1113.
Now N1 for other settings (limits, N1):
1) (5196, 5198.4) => 651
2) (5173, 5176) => 834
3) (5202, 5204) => 618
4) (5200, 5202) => 586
